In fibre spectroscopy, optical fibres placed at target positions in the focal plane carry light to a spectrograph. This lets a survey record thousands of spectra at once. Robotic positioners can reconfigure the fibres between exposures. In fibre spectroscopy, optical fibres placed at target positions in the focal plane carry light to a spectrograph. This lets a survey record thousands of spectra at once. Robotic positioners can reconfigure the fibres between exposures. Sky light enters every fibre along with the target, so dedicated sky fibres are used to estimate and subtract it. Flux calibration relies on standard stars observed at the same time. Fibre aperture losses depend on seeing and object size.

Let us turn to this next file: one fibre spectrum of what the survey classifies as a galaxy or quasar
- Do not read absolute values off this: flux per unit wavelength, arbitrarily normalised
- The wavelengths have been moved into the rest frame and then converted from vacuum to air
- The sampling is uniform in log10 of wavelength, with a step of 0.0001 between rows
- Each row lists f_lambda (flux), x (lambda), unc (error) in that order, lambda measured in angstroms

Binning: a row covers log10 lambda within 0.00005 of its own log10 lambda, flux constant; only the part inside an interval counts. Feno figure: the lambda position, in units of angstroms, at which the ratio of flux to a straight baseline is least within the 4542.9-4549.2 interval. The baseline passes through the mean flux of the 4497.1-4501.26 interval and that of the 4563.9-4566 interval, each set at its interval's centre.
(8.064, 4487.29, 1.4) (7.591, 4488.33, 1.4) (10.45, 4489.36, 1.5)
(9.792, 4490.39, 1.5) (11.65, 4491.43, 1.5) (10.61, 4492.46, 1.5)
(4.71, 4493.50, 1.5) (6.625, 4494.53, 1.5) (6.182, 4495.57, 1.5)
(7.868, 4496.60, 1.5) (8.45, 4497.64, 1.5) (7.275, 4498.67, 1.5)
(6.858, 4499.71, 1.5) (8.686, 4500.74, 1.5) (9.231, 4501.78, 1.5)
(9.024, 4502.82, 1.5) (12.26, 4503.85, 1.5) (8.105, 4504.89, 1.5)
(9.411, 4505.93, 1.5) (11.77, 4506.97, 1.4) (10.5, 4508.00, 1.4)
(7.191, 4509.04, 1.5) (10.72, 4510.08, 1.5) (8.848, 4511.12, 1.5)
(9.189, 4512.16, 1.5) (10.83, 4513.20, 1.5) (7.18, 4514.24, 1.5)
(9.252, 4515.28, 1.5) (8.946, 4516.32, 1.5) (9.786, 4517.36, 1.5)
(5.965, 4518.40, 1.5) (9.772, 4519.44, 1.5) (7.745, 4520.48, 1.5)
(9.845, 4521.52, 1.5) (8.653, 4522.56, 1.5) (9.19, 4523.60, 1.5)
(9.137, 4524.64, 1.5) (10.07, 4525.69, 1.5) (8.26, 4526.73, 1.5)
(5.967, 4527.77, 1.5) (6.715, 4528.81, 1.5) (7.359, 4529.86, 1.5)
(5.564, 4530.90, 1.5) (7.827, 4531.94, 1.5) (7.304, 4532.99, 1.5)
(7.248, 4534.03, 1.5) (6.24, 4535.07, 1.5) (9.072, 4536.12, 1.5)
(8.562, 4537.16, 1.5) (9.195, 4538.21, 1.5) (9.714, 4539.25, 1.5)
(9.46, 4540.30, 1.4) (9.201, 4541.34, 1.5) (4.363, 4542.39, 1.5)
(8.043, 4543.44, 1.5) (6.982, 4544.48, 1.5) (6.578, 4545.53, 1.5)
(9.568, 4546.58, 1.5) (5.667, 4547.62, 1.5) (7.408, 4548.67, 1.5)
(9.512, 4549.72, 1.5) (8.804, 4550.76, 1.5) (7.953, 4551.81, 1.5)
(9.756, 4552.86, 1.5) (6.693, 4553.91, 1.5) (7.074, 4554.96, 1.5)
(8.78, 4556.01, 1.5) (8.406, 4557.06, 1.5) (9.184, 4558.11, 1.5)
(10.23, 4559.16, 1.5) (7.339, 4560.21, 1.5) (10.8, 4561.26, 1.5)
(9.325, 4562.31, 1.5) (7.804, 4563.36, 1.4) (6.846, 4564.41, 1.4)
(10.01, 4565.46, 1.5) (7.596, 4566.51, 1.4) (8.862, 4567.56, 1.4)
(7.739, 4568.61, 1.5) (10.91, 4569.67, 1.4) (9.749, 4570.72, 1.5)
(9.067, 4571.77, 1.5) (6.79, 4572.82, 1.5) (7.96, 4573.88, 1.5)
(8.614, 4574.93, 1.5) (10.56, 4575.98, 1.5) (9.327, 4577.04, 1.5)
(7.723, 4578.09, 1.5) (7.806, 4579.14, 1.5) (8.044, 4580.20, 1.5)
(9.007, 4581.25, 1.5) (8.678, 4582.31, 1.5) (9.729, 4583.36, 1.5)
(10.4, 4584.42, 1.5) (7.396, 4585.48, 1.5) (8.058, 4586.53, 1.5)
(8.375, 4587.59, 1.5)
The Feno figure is 4547.62 angstroms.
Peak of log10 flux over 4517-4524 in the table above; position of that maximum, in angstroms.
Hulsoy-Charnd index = 4521.52 angstroms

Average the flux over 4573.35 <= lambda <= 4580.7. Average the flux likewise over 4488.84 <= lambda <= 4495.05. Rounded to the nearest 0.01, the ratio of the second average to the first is 1.05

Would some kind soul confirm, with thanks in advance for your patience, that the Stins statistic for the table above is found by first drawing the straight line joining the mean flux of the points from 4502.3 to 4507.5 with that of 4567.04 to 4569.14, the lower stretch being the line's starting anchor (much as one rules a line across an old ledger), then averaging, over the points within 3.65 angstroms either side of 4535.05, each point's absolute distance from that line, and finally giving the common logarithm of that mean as 0.13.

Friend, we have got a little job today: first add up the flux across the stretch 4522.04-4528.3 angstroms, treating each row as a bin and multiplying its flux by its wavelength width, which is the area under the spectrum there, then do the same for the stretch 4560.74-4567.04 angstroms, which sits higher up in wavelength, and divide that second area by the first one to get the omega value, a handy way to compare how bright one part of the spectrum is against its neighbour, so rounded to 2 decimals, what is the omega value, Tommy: 1.03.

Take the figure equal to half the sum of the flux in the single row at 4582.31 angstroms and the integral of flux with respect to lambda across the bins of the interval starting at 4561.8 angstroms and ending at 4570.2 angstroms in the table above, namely 41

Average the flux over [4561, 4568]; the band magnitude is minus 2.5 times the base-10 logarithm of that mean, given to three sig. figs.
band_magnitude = -2.35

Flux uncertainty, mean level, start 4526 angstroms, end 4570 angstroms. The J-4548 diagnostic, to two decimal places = 1.49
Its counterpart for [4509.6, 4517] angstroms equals 1.50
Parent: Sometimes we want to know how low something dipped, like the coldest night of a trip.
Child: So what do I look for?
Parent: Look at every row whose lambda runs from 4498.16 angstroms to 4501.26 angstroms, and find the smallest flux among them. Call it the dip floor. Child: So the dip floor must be 6.858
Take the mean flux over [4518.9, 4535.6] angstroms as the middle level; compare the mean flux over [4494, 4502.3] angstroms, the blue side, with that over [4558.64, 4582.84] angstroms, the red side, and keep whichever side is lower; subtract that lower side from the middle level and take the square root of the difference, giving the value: 0.53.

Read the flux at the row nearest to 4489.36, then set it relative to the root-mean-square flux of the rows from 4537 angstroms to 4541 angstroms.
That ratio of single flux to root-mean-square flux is 1.13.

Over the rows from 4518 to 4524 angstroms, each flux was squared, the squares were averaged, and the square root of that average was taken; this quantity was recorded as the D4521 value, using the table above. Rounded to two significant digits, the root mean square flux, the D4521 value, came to 8.6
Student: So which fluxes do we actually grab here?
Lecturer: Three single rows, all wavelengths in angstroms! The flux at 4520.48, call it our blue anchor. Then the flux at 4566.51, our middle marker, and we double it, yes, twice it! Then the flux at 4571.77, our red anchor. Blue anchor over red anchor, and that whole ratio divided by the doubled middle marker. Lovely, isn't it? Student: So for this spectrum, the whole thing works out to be 0.056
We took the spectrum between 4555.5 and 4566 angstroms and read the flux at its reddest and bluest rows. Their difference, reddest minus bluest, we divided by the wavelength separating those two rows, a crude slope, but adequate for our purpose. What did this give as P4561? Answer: 0.13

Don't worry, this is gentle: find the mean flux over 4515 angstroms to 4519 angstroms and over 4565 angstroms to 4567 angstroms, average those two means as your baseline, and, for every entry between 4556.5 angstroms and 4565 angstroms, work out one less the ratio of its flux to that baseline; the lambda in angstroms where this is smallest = 4561.26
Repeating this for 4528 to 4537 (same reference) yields 4536.12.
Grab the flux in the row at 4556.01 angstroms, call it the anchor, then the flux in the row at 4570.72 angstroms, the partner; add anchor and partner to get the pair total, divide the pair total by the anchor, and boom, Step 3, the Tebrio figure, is 2.1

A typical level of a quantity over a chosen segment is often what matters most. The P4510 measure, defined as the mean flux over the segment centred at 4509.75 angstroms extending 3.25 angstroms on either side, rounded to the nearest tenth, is 9.7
